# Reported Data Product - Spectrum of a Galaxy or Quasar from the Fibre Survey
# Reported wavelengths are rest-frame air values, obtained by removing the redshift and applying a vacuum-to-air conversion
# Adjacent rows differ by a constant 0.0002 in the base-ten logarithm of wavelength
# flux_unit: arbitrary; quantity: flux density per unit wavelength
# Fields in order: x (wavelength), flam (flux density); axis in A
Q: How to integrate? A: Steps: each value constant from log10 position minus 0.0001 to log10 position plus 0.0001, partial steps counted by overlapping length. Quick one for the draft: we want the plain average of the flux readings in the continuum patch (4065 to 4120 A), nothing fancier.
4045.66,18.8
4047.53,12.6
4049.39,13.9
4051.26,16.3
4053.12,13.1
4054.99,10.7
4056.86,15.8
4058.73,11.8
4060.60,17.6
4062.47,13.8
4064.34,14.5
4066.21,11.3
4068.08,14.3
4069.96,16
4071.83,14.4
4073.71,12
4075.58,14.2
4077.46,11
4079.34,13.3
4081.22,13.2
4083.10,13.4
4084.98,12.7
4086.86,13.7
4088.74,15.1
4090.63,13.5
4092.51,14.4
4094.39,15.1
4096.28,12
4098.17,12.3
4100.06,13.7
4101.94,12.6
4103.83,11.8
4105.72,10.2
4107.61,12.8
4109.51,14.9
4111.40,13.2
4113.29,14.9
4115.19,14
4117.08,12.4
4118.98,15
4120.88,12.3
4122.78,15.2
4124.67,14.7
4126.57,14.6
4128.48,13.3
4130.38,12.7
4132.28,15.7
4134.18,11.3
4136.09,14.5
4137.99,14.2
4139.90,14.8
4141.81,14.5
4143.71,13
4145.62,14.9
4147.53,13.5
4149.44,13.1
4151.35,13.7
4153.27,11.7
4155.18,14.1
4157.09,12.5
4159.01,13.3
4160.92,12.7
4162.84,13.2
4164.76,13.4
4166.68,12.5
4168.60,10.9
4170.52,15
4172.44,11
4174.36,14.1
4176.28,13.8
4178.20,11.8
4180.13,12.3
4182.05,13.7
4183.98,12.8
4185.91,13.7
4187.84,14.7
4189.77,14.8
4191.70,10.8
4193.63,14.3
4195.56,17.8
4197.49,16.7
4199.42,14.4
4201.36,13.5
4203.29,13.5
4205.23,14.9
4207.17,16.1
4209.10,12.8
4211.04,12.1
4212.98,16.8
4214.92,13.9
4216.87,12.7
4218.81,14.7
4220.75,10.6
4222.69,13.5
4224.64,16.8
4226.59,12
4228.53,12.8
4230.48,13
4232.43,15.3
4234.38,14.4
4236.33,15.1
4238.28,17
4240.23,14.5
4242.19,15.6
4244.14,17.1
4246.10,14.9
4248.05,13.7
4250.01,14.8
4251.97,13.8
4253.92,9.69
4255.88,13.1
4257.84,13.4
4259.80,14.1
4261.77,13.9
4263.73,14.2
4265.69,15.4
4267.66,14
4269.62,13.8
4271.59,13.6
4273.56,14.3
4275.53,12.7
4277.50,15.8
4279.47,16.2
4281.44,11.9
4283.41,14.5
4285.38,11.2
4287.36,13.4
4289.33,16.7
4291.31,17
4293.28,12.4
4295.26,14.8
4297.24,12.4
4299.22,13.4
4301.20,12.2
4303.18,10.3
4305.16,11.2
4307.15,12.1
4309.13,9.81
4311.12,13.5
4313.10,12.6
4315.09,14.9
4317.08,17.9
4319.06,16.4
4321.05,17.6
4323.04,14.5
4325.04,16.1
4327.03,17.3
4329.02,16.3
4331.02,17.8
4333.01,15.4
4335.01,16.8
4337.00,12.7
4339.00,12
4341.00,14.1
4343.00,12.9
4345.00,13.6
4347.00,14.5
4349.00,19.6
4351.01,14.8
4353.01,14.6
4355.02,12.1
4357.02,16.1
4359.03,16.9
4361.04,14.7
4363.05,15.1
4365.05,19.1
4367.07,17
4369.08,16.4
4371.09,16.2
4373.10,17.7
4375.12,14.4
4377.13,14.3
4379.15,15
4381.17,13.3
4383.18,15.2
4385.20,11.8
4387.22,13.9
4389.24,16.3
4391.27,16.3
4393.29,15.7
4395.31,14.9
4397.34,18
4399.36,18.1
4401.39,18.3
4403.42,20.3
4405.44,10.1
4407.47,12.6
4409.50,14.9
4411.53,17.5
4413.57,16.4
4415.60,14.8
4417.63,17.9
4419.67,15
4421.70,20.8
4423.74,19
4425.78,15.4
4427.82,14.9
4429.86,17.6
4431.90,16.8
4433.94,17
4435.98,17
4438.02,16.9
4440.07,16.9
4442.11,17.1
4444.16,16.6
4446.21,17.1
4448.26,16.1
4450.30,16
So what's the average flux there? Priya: 13.4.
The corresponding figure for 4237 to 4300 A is 14.2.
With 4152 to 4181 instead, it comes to 12.8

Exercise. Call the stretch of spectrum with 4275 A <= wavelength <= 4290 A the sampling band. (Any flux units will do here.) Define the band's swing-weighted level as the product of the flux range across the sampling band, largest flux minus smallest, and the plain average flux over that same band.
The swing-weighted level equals 77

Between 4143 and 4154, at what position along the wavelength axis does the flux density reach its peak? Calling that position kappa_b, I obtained 4145.62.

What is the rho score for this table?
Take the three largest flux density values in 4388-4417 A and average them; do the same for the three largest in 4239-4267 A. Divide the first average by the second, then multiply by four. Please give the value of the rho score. 4.72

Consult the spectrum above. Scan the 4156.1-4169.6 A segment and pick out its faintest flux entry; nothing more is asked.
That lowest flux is 10.9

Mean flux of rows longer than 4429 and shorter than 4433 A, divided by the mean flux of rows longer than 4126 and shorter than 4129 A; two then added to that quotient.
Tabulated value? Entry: 3.23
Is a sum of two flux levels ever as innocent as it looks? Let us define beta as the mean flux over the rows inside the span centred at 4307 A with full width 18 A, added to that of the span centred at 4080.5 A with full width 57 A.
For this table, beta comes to 25.6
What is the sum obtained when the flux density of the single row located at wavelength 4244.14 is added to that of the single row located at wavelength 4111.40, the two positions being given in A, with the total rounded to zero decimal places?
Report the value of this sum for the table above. 30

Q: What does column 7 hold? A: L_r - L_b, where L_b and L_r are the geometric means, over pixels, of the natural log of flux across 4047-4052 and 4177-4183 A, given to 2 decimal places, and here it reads -0.12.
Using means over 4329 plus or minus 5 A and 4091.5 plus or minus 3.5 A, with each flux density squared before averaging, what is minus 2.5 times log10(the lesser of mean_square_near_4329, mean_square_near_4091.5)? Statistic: -5.81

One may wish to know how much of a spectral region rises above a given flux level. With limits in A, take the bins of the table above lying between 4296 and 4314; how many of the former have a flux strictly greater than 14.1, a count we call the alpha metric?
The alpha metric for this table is 0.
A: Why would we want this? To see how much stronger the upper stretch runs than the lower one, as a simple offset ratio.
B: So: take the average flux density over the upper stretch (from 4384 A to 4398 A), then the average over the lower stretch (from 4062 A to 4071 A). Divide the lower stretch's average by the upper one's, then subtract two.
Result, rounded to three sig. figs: -1.08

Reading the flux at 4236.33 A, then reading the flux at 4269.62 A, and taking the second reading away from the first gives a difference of 1.3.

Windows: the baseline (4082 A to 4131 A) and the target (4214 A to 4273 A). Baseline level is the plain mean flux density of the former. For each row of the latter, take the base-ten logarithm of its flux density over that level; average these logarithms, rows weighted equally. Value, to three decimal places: 0.015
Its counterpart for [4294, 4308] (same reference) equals -0.041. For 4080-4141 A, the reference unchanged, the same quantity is 0.001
